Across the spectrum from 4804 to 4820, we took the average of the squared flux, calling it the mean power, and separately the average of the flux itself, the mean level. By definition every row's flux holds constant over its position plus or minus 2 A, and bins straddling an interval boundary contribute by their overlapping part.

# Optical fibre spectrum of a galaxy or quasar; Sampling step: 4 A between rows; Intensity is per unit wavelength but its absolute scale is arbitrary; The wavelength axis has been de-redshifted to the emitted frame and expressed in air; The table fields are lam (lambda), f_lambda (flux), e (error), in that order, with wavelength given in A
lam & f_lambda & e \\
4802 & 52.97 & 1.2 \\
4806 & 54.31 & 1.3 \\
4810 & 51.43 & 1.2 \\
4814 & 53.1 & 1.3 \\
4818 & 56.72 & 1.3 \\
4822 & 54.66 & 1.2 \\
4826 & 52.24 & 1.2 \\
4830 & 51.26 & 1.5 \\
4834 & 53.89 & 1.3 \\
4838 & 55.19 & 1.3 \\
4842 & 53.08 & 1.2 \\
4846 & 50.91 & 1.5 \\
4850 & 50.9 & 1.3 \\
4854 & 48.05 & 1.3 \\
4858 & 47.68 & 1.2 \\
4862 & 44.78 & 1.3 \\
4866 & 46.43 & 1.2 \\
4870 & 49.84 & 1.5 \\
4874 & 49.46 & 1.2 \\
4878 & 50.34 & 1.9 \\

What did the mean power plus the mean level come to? 2962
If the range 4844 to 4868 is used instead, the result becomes 2369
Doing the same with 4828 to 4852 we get 2816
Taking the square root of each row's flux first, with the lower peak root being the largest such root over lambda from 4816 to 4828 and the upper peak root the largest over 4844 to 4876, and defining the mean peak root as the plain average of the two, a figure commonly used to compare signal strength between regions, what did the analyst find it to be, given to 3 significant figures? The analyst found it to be 7.33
